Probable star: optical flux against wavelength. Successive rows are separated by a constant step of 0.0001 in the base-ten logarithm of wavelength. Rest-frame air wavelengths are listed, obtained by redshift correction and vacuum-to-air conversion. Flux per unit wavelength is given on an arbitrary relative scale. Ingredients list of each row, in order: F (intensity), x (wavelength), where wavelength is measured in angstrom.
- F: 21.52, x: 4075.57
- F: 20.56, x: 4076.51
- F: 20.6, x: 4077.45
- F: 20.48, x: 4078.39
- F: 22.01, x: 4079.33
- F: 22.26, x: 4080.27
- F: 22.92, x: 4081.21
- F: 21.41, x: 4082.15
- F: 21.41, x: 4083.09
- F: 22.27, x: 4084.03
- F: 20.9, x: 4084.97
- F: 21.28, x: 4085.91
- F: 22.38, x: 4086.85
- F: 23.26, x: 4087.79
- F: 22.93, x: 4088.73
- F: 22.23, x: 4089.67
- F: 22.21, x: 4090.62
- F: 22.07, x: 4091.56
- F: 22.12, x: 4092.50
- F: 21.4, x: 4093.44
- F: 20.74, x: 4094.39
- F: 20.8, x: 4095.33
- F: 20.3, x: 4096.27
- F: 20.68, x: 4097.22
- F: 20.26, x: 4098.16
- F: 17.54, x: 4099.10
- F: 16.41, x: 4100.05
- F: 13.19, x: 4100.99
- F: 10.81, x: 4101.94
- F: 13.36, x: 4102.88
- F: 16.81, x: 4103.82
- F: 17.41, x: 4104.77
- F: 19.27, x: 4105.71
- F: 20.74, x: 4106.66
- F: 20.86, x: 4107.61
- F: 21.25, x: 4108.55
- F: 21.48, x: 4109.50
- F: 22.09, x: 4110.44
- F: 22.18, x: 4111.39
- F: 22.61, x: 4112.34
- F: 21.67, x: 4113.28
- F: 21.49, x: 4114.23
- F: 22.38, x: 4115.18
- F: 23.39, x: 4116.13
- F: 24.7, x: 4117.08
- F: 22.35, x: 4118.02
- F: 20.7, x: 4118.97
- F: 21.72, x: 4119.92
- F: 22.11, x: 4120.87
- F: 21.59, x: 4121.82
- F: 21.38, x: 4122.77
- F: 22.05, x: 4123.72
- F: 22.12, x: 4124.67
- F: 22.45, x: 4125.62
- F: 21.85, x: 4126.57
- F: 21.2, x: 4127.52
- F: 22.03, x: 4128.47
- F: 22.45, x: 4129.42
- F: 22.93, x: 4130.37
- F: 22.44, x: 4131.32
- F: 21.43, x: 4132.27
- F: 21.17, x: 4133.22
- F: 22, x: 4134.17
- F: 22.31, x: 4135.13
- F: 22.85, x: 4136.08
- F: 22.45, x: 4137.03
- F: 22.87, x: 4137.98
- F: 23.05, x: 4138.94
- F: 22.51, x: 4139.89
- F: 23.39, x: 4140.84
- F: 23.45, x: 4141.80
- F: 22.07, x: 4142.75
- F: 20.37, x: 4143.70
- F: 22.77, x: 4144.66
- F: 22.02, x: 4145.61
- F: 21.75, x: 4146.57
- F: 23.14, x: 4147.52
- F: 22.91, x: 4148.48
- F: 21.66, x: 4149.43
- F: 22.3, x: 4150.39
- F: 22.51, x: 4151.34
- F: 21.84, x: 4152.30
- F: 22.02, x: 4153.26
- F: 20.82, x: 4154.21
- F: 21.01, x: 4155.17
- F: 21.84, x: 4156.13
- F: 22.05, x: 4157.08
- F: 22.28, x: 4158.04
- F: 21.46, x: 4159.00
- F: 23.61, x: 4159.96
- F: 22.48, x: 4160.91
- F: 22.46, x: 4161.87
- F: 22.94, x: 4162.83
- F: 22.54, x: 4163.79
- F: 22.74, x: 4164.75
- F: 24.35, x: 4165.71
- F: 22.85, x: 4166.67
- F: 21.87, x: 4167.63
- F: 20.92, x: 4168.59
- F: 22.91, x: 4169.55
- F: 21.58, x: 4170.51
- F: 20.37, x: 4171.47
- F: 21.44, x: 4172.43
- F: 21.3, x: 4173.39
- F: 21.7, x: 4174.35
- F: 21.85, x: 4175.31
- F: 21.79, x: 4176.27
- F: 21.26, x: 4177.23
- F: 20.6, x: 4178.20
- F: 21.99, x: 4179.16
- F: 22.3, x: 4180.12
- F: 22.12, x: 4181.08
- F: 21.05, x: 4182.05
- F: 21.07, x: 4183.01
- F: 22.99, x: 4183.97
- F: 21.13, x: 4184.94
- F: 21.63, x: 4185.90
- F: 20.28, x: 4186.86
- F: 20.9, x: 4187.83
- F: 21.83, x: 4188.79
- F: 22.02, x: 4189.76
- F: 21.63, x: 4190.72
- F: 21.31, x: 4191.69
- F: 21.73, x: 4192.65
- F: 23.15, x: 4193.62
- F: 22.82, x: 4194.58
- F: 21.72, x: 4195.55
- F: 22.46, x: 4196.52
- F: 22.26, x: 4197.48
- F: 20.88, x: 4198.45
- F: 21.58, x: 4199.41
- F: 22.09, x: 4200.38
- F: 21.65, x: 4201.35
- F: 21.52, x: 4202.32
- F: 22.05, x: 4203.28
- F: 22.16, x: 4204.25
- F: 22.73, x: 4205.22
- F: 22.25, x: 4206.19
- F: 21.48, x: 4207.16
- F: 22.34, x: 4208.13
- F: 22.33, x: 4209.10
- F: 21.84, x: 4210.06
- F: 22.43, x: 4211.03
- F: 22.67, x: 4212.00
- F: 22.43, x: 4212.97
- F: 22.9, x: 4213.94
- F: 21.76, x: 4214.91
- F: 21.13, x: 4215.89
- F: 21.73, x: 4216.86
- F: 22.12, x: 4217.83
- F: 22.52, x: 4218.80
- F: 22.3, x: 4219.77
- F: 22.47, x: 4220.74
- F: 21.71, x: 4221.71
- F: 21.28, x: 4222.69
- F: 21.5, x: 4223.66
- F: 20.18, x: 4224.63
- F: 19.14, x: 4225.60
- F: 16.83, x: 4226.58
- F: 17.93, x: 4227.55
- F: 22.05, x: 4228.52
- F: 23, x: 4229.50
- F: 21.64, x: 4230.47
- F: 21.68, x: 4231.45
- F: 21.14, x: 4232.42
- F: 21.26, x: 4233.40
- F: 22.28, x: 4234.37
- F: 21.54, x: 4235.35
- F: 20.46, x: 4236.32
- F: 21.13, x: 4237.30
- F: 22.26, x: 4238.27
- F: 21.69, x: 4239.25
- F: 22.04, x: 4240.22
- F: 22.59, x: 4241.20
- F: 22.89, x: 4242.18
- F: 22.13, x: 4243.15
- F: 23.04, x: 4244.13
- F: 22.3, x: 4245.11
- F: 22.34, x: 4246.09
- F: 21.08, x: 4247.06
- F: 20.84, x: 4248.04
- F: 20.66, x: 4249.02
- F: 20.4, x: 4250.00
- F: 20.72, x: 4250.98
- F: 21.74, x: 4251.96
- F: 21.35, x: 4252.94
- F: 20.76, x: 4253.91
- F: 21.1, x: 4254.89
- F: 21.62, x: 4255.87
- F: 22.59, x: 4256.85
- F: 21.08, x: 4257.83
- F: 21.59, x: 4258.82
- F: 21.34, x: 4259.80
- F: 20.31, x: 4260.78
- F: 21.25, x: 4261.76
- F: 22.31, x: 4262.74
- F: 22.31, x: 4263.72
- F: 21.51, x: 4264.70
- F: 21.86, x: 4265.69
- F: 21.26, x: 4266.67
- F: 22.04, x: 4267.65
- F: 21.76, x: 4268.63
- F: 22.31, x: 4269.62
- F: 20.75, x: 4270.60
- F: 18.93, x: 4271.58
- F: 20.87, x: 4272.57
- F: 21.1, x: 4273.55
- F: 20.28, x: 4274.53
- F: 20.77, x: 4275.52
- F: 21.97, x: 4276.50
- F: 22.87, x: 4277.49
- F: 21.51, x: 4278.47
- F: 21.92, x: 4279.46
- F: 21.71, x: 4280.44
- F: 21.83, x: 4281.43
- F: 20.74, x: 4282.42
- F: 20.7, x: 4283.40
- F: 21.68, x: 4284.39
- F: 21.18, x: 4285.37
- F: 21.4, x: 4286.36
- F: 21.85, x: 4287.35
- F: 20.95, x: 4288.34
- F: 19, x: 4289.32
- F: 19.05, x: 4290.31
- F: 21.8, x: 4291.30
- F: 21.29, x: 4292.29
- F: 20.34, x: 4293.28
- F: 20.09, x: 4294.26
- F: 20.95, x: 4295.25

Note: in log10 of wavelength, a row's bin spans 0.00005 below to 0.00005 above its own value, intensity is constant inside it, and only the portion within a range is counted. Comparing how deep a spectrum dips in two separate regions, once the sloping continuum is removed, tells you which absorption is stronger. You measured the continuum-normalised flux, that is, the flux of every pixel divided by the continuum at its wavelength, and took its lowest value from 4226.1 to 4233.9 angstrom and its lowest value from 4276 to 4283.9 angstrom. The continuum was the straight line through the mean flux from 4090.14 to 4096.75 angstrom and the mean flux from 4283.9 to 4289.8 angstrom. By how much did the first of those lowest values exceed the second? -0.19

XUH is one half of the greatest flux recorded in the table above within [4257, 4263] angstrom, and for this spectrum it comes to 11.2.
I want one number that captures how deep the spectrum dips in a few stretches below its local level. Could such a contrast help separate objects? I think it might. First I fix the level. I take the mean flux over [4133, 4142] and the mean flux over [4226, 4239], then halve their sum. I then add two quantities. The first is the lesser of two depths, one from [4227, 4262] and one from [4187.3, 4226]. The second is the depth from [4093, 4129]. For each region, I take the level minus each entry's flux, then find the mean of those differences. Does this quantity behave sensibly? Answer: 1.3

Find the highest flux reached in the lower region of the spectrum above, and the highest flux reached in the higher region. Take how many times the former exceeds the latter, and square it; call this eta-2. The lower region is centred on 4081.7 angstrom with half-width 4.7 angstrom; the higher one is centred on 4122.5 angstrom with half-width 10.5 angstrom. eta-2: 0.86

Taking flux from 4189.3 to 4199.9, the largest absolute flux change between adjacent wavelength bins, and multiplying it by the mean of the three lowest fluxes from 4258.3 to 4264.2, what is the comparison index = 29.8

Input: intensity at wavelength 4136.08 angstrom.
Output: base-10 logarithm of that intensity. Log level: 1.36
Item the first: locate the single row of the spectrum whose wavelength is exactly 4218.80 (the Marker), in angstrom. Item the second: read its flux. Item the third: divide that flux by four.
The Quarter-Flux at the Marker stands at 5.63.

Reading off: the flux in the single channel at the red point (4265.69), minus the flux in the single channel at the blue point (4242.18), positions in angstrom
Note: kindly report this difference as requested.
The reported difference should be -1.03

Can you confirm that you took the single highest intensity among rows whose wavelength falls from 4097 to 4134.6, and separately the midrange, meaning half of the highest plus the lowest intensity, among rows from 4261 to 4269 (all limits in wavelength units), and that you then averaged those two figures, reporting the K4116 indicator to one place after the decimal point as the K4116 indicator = 23.2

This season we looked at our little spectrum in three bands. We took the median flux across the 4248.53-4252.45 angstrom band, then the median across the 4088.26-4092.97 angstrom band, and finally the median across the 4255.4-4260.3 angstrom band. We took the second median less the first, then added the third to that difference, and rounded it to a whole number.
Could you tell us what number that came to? 23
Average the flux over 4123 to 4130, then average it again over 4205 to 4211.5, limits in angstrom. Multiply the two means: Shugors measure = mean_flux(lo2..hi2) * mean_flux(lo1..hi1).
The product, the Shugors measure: 489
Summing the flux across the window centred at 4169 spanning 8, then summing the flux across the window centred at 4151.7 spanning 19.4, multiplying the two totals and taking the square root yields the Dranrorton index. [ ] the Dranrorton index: 279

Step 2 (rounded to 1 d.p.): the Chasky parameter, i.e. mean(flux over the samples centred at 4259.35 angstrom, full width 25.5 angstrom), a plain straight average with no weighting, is 21.3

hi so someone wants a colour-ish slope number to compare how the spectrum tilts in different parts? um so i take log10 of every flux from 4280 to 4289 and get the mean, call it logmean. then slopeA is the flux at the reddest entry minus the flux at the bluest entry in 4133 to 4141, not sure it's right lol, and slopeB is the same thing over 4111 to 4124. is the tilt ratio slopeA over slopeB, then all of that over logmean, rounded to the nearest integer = -13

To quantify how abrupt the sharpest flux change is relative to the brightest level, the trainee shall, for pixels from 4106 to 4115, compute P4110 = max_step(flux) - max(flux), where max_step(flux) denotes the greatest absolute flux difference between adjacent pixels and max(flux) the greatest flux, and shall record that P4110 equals -21.7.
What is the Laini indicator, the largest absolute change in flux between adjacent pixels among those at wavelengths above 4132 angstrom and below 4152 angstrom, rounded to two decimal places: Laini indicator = 2.40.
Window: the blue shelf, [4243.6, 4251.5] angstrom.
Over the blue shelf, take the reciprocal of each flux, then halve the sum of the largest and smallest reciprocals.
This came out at 0.0462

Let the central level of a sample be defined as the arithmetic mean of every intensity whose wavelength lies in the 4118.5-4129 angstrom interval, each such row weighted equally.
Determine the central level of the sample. 21.7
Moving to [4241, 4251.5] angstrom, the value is 21.7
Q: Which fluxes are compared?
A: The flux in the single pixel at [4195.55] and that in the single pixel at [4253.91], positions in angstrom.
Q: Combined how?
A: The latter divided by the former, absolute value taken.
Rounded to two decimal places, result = 0.96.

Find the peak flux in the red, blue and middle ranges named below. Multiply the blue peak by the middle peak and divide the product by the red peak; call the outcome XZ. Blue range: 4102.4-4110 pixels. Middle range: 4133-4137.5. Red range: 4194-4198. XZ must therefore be 22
